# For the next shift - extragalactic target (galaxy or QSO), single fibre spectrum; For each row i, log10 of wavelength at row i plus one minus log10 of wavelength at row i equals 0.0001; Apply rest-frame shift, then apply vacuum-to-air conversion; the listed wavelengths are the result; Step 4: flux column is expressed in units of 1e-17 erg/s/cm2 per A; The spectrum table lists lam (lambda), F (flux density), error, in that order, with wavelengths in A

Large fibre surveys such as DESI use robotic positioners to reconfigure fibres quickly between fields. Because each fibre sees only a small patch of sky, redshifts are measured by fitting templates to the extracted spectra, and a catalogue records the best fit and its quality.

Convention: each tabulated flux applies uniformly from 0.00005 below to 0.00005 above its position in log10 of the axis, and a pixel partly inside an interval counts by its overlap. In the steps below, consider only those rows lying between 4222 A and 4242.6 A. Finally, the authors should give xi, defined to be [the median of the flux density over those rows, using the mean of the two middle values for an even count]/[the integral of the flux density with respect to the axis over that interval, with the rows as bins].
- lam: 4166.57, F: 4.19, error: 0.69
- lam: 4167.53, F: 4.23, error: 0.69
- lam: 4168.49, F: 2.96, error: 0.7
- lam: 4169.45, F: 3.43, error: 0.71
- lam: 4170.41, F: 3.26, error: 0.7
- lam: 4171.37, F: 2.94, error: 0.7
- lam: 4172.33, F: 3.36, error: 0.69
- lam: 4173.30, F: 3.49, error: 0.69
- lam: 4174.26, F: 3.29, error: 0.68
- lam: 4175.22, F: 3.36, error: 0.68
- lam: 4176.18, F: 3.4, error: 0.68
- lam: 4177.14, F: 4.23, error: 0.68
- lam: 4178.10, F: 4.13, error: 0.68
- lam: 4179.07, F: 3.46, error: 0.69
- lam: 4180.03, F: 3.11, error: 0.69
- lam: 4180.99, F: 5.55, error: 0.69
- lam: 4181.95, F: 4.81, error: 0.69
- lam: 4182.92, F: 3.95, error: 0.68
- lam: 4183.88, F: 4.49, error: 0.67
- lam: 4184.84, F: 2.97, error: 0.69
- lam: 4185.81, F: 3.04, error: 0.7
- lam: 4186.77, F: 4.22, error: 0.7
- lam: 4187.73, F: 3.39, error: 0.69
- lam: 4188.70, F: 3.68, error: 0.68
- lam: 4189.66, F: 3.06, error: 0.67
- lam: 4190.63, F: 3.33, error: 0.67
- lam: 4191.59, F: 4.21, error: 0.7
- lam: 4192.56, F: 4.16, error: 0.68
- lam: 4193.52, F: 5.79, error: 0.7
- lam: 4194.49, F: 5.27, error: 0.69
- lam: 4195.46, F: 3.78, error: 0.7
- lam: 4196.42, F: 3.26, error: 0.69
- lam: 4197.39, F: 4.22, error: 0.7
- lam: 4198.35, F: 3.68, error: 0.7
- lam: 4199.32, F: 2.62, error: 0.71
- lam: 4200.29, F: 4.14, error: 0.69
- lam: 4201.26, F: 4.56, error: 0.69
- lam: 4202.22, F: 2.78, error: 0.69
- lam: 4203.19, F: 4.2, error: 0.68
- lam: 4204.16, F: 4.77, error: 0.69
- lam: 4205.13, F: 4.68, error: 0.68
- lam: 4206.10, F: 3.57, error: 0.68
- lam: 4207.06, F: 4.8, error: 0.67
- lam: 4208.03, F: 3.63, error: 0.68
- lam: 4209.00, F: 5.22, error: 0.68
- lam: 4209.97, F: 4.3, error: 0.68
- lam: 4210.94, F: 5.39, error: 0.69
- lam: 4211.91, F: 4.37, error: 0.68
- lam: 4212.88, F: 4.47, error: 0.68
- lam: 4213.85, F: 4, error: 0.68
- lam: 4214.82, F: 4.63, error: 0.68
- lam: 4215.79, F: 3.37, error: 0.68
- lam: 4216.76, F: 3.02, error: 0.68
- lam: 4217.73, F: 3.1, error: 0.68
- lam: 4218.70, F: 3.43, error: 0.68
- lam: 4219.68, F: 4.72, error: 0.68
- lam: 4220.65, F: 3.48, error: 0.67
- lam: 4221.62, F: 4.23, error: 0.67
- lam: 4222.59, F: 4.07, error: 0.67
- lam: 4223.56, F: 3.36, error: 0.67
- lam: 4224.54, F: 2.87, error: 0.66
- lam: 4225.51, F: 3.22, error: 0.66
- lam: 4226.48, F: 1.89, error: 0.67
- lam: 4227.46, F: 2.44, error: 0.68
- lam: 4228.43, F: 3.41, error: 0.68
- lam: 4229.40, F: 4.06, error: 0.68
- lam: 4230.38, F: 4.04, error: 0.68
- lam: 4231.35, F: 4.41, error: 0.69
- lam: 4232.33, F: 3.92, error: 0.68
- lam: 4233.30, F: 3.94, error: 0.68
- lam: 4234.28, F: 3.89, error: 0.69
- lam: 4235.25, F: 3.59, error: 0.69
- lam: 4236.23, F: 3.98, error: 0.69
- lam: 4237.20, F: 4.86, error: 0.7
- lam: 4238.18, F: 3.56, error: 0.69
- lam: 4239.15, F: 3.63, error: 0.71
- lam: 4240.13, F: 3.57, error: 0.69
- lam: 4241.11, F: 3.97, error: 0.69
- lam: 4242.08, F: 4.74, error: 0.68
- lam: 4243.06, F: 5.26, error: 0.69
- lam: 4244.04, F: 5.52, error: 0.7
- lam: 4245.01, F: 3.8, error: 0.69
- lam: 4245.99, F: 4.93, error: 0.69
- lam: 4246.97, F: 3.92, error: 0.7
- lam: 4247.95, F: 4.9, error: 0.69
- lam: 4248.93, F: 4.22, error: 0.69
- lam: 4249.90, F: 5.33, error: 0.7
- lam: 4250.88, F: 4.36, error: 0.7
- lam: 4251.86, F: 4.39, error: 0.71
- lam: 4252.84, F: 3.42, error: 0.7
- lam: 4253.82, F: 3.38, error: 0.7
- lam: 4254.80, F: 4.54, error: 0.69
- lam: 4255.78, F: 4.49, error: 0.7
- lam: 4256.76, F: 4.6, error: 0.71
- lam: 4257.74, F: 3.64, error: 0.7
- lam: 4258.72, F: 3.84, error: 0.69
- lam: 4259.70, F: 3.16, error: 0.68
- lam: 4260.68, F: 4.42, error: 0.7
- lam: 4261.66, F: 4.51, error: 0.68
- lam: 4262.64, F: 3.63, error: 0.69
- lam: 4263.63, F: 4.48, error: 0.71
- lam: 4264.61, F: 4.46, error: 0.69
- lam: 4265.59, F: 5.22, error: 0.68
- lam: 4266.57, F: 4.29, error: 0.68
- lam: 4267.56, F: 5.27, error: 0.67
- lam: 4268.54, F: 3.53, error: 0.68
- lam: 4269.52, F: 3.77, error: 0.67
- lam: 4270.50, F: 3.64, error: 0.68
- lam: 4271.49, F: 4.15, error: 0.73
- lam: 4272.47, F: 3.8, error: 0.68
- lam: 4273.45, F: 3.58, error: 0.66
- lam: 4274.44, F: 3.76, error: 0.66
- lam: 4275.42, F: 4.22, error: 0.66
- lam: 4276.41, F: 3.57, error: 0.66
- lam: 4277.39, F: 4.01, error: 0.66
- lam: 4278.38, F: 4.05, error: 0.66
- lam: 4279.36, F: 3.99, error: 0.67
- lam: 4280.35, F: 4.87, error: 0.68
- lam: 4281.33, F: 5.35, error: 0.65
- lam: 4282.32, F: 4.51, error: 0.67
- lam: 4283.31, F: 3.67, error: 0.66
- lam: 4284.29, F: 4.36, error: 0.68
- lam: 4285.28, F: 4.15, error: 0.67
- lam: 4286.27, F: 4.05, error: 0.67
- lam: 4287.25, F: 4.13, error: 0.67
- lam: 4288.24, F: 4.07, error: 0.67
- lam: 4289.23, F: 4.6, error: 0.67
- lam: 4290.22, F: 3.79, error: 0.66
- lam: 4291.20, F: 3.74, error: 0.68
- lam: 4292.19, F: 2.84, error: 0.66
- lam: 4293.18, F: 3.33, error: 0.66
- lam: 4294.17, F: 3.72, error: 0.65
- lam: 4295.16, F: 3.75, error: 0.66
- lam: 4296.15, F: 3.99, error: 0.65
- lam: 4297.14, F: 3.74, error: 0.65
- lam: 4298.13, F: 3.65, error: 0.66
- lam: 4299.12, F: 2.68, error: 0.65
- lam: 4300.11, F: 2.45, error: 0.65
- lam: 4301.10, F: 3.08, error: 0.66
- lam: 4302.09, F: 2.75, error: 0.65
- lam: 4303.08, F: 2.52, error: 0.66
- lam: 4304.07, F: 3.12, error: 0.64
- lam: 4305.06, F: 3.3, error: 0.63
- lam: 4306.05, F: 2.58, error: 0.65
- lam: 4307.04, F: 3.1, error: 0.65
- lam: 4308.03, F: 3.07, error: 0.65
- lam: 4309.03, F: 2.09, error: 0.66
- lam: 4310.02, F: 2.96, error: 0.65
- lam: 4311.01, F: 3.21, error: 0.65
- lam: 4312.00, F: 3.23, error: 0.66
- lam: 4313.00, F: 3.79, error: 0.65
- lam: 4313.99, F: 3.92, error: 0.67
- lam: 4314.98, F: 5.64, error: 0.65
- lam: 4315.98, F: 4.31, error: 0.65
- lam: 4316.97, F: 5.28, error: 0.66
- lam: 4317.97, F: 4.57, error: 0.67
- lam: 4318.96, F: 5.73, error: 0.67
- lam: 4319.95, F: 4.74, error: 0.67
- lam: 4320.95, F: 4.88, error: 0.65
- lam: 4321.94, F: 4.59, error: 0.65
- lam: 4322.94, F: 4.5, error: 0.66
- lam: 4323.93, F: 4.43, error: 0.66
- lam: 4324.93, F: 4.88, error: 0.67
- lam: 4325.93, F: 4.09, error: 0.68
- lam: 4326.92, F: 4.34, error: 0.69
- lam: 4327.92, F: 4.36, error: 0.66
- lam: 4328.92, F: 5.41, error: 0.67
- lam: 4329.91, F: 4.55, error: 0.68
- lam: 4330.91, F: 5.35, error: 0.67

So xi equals 0.0511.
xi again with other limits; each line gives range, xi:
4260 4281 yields 0.0464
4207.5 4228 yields 0.0470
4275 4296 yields 0.0478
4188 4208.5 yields 0.0505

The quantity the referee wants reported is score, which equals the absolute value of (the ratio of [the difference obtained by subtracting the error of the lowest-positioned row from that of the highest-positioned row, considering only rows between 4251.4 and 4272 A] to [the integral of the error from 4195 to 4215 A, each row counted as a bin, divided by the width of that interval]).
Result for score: 0.029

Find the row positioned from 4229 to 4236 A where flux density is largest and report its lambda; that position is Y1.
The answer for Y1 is 4231.35 A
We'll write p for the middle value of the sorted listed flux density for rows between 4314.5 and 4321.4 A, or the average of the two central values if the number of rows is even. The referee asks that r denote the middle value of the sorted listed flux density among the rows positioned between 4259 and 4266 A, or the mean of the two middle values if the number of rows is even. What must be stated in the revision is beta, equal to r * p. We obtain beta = 22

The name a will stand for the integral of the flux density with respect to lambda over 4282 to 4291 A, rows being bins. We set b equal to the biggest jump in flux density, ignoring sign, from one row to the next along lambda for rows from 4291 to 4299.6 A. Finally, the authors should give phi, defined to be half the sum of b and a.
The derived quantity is 19.1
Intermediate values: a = 37.2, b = 0.97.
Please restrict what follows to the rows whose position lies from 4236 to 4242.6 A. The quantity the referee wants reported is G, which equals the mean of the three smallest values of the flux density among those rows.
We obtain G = 3.59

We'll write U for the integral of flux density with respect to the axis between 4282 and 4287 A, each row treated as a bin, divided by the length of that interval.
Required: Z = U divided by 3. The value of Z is 1.38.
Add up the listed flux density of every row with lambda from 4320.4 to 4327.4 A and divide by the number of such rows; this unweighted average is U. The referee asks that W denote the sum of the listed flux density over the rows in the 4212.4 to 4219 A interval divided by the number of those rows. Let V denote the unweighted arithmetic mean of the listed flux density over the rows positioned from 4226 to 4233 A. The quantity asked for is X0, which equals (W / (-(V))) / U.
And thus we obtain -0.238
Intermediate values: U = 4.53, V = 3.5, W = 3.7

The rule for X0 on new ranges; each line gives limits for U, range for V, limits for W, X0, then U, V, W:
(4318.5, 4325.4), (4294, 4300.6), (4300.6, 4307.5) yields -0.177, 4.82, 3.4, 2.9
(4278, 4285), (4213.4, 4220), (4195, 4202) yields -0.227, 4.40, 3.8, 3.8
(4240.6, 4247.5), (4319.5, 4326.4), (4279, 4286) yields -0.210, 4.59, 4.6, 4.4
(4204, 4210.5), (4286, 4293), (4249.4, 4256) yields -0.248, 4.42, 3.9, 4.3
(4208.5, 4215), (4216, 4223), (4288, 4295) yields -0.217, 4.63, 3.7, 3.7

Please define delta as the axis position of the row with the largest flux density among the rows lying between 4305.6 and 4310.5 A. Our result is 4307.04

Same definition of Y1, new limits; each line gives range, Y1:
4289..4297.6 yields 4289.23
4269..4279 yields 4275.42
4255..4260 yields 4256.76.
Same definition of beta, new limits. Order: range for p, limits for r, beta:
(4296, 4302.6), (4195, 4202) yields 12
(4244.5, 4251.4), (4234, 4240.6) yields 16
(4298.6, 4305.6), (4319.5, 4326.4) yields 13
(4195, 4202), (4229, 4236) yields 15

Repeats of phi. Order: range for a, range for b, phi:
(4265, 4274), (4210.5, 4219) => 19.3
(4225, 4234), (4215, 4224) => 16.3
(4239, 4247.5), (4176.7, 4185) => 19.9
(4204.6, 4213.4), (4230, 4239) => 20.4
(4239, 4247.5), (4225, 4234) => 19.4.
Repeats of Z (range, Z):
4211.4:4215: 1.45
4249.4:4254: 1.41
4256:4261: 1.32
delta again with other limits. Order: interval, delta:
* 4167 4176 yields 4167.53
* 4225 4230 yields 4229.40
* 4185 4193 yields 4186.77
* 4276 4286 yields 4281.33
